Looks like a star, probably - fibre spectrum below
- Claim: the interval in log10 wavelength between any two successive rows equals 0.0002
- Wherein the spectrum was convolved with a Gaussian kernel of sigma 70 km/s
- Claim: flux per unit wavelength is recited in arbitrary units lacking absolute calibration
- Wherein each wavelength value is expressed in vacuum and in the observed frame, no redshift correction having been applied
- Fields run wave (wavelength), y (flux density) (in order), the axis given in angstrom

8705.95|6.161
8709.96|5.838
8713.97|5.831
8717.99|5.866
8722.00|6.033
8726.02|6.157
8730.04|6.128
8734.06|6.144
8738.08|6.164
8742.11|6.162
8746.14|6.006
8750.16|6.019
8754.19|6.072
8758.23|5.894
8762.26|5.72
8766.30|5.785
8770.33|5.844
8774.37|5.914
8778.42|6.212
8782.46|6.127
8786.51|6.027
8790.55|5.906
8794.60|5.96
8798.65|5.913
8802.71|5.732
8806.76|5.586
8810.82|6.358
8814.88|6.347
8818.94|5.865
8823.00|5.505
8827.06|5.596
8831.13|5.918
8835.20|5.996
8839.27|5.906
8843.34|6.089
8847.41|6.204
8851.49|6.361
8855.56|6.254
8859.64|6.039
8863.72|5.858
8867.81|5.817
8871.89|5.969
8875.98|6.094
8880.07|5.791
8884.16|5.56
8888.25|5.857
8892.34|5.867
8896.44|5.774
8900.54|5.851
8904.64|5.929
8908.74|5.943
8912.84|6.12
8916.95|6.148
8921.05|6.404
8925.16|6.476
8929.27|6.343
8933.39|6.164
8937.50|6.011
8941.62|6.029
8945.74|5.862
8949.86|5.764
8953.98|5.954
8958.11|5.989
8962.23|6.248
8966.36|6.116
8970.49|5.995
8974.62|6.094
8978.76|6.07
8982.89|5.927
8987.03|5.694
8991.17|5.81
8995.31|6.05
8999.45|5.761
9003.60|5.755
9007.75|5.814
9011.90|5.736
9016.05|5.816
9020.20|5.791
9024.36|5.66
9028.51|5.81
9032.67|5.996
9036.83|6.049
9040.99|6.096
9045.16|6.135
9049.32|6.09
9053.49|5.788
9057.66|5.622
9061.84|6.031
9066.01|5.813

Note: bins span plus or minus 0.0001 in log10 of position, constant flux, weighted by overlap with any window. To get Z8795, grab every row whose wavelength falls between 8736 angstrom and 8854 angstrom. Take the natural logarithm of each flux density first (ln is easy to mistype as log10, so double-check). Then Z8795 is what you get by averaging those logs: 1.79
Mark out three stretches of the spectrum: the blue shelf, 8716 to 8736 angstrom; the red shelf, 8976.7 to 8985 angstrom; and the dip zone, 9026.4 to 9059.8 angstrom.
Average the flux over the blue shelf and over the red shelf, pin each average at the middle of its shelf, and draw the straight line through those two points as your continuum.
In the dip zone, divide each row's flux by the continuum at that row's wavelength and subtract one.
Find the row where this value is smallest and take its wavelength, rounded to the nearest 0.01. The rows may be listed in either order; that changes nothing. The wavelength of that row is 9057.66 angstrom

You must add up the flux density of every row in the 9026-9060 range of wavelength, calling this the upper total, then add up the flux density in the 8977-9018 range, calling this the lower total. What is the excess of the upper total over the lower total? -11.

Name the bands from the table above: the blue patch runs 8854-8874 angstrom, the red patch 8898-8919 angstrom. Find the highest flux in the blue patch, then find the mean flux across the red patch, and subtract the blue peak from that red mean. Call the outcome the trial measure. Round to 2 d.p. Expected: -0.26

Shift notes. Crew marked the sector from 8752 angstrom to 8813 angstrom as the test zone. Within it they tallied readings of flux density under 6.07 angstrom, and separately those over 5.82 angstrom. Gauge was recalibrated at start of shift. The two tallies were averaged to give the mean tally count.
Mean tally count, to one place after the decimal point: 11.0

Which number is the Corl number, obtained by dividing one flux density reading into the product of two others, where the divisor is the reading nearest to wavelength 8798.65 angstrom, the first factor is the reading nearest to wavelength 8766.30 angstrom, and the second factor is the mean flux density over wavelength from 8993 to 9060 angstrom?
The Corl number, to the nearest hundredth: 5.75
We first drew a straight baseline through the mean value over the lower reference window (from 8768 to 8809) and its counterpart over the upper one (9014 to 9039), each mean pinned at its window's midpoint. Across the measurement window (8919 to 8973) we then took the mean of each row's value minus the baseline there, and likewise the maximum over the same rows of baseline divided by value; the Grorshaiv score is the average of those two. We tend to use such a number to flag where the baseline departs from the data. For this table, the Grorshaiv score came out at 0.62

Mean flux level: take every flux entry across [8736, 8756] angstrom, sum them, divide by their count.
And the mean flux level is 6.1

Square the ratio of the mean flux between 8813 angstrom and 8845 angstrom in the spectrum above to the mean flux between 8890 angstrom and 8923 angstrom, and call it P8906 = 0.97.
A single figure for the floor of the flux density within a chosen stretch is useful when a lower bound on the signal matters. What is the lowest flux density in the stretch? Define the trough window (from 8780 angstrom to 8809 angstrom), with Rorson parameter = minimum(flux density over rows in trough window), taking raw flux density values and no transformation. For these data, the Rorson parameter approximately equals 5.586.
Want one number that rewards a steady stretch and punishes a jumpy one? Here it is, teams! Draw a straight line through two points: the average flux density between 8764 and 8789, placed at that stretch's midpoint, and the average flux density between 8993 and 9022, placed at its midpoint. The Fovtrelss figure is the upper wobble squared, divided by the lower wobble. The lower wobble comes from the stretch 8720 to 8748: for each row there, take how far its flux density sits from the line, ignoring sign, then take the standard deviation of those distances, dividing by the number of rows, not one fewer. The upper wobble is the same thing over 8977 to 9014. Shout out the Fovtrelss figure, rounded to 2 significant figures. 0.097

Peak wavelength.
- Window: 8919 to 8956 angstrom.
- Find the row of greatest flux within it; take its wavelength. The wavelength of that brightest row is 8925.16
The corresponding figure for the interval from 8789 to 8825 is 8810.82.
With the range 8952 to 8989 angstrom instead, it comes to 8962.23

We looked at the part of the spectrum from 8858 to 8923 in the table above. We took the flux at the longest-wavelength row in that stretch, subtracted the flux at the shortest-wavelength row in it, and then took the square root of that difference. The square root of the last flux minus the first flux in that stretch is 0.6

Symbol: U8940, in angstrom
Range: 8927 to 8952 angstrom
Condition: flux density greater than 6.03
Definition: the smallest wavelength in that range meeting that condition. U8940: 8929.27 angstrom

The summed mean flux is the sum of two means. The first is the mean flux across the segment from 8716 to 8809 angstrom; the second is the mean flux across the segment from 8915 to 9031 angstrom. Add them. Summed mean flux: 11.9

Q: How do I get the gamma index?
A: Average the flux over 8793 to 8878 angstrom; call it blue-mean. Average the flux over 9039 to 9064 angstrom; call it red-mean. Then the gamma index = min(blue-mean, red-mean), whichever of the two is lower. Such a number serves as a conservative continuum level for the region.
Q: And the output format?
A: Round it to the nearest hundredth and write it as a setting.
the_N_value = 5.96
